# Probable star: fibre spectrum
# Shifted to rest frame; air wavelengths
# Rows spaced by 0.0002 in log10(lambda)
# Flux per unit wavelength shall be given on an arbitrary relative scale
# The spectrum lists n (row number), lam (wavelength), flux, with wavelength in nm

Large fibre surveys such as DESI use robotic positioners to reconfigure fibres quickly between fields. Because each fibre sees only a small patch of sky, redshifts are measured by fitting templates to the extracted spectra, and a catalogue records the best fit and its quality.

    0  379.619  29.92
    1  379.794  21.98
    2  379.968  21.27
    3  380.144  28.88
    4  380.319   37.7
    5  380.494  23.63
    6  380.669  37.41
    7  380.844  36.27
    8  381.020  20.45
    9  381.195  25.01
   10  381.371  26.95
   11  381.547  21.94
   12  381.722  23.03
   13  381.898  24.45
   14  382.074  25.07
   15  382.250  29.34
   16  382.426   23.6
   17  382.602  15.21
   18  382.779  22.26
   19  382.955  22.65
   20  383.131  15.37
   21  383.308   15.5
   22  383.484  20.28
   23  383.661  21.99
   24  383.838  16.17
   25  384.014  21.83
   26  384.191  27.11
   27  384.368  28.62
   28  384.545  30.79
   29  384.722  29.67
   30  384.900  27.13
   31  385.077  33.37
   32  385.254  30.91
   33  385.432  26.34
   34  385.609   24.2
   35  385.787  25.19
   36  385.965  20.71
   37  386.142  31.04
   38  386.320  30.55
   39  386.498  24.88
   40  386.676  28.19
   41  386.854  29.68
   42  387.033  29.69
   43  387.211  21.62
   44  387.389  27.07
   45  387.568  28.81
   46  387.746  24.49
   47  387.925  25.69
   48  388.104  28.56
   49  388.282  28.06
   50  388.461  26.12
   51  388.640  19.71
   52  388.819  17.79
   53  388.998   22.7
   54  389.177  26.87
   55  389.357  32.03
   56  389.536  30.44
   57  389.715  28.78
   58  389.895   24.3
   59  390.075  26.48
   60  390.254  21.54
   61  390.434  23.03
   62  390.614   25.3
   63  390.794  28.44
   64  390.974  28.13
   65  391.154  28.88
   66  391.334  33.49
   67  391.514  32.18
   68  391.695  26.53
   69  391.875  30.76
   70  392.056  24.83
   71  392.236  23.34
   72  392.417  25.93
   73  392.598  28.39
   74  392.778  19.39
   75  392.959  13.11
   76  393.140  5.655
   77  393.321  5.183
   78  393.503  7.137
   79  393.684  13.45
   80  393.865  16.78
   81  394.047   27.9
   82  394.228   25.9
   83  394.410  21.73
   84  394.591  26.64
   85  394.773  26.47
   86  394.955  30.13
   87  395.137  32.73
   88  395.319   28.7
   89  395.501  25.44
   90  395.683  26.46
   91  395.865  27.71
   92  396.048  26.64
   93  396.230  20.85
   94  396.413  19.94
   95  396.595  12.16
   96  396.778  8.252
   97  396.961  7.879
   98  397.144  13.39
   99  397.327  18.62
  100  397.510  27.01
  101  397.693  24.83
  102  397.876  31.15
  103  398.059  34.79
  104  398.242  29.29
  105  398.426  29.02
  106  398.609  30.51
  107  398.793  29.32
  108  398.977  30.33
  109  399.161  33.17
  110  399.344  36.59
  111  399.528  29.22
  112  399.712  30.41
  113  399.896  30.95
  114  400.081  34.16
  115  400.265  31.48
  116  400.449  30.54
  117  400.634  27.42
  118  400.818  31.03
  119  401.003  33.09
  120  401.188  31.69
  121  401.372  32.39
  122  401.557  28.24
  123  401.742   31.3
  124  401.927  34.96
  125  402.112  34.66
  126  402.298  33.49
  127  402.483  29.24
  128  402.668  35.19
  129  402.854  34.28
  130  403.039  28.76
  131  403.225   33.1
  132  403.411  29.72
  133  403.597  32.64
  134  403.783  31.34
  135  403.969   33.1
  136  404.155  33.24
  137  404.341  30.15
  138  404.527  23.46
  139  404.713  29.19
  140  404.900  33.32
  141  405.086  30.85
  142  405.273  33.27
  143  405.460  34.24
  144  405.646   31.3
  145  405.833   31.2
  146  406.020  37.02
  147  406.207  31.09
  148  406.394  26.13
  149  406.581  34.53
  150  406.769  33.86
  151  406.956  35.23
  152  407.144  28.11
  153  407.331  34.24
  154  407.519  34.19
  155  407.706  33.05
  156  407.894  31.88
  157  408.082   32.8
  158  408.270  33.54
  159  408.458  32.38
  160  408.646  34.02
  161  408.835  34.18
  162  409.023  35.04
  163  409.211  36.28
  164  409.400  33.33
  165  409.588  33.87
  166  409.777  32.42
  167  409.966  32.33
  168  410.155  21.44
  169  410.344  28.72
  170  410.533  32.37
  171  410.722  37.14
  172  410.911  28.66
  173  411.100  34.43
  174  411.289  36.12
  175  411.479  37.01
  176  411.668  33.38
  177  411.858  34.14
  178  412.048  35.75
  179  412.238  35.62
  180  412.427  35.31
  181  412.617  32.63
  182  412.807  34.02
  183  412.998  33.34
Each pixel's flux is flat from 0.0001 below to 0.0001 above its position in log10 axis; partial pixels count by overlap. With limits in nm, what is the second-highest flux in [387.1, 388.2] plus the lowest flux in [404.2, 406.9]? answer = 52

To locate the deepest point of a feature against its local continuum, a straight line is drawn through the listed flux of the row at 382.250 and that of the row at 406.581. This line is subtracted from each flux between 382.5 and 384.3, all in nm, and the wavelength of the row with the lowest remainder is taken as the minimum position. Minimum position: 382.602 nm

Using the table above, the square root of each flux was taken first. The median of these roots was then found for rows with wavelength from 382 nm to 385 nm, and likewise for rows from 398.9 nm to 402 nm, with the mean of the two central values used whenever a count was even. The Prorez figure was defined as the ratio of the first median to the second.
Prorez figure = 0.85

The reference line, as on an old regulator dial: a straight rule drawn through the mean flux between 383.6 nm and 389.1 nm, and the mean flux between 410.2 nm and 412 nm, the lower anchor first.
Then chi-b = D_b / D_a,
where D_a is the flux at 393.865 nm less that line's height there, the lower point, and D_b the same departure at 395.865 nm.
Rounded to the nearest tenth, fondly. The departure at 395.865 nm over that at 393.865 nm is 0.1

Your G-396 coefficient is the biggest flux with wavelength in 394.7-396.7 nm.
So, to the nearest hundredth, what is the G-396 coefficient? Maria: 32.73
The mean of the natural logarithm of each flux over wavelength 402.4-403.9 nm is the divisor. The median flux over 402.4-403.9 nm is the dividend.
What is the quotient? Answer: 9.3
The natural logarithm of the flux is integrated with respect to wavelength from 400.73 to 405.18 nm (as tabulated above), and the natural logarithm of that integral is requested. 2.7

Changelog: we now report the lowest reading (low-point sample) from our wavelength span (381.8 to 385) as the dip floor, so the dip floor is 15.21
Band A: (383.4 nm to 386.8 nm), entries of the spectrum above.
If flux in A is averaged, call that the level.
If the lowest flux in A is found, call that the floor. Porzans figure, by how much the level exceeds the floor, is 10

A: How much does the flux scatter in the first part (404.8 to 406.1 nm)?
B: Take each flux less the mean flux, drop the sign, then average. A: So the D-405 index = 1.6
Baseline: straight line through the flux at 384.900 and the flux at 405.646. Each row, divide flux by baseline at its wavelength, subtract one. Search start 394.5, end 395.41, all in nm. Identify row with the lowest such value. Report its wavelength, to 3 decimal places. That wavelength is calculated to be 394.773 nm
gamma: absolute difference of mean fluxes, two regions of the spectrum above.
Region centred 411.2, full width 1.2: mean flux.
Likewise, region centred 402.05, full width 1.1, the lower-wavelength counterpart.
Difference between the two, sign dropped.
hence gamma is 2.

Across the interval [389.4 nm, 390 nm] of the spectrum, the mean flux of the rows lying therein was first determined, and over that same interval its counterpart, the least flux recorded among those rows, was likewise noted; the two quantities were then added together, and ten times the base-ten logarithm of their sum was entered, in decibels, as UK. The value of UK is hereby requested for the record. 17.2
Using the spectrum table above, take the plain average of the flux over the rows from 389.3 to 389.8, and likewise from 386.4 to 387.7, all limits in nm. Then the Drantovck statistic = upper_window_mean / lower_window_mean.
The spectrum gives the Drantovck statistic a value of 1.12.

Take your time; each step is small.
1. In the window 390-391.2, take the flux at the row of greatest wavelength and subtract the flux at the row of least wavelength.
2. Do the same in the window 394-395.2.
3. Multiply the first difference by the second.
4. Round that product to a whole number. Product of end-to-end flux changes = 12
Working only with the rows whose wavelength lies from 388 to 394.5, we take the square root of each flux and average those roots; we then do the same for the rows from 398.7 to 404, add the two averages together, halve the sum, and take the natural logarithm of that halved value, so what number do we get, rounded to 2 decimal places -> 1.65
